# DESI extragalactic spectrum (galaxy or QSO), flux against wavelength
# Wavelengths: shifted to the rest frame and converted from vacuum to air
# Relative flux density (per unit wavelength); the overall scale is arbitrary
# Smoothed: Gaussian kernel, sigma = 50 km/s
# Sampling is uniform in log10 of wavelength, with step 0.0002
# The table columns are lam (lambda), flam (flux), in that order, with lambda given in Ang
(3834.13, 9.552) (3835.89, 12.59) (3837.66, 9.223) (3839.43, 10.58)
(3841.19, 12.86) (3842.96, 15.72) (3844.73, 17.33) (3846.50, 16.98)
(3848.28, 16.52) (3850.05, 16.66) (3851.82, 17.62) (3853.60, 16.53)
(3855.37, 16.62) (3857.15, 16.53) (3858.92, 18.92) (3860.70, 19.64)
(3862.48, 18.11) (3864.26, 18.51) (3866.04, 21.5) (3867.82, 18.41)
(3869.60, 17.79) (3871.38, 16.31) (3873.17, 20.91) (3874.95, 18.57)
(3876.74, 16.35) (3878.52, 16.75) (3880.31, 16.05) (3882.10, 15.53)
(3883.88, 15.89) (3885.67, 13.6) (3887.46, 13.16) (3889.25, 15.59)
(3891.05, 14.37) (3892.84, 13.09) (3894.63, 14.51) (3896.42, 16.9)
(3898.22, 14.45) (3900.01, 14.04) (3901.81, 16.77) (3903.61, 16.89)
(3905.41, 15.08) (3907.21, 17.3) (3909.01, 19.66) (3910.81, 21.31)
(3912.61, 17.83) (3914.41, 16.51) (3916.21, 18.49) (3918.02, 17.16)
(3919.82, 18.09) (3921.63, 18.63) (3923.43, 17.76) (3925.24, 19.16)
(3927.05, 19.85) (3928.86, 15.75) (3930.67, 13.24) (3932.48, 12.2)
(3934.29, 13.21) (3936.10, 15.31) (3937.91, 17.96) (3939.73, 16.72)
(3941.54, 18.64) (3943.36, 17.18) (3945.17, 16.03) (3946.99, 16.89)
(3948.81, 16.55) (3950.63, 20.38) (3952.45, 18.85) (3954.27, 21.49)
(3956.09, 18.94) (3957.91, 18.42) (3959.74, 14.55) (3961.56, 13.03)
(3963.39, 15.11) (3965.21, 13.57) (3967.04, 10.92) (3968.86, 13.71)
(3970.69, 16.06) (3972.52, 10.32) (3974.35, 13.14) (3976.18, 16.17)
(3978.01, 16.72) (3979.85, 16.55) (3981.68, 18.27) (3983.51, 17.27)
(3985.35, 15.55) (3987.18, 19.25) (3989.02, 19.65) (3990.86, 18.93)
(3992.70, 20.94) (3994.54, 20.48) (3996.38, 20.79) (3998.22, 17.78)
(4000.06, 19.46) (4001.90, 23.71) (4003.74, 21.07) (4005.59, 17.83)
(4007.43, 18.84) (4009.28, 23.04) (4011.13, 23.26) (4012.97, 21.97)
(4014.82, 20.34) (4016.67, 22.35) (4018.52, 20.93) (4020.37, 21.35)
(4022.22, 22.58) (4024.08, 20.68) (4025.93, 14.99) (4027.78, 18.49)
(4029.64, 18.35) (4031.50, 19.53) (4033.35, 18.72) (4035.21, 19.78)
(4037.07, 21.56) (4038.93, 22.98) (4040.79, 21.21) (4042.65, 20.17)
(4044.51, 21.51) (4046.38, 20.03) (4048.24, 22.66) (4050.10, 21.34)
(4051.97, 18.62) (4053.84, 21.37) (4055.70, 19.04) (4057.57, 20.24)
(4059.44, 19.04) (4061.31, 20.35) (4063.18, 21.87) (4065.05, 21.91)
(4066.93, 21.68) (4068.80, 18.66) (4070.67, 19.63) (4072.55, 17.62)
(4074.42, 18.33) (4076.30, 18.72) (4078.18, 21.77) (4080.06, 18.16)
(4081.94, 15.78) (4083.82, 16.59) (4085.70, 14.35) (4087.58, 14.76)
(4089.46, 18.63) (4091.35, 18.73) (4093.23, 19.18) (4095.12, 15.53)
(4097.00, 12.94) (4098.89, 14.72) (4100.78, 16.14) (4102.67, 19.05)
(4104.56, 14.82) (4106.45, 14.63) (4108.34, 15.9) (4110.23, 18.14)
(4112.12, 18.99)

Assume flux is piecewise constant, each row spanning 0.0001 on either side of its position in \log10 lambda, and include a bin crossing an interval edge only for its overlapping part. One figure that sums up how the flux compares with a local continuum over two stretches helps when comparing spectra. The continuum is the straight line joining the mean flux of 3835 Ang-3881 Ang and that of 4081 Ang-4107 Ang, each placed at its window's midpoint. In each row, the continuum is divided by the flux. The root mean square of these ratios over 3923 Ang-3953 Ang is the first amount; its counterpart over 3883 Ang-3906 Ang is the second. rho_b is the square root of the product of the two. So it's 1.07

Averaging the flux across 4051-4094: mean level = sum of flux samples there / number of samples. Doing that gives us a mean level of 18.9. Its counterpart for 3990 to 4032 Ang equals 20.3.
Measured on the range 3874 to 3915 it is 16.1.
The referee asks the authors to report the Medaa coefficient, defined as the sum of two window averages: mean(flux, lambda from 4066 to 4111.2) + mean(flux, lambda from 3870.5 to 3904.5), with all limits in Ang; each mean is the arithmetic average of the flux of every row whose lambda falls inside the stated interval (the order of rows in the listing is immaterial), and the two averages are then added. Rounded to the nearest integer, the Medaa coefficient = 33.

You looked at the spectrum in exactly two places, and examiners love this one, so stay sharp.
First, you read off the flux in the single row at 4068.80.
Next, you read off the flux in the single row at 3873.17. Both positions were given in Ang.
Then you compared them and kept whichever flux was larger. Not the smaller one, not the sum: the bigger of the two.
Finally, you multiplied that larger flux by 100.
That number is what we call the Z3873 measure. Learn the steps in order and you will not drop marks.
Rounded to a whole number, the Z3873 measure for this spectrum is 2091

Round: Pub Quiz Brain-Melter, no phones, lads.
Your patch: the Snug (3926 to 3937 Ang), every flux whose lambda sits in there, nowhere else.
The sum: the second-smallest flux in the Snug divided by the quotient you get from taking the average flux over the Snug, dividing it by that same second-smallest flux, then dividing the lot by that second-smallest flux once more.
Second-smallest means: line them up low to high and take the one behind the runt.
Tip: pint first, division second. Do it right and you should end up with 154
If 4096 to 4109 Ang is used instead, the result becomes 203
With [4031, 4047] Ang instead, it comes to 361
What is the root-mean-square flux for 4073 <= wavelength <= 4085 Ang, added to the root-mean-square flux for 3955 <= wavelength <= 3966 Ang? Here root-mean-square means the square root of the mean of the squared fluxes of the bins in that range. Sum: 34.1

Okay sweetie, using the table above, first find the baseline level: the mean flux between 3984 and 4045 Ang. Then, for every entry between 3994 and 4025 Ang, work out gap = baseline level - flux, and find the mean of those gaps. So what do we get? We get -1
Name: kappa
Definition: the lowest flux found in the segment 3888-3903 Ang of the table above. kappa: 13.09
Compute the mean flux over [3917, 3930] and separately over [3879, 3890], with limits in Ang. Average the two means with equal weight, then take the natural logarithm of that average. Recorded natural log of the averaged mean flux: 2.80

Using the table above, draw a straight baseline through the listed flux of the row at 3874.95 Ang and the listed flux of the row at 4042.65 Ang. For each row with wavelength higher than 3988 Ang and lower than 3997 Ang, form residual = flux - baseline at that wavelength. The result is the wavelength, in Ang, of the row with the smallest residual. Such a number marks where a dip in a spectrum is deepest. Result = 3990.86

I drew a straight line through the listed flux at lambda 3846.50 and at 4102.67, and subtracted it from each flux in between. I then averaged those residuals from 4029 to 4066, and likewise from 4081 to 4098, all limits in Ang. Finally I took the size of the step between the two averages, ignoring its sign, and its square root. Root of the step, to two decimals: 2.14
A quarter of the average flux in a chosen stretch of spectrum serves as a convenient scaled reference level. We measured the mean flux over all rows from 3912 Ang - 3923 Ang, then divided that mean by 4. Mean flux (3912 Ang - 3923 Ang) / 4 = 4.45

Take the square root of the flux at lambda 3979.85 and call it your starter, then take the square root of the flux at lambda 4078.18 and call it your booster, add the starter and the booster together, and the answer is 8.7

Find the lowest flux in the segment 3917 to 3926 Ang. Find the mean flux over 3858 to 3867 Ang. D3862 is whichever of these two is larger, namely 19.3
